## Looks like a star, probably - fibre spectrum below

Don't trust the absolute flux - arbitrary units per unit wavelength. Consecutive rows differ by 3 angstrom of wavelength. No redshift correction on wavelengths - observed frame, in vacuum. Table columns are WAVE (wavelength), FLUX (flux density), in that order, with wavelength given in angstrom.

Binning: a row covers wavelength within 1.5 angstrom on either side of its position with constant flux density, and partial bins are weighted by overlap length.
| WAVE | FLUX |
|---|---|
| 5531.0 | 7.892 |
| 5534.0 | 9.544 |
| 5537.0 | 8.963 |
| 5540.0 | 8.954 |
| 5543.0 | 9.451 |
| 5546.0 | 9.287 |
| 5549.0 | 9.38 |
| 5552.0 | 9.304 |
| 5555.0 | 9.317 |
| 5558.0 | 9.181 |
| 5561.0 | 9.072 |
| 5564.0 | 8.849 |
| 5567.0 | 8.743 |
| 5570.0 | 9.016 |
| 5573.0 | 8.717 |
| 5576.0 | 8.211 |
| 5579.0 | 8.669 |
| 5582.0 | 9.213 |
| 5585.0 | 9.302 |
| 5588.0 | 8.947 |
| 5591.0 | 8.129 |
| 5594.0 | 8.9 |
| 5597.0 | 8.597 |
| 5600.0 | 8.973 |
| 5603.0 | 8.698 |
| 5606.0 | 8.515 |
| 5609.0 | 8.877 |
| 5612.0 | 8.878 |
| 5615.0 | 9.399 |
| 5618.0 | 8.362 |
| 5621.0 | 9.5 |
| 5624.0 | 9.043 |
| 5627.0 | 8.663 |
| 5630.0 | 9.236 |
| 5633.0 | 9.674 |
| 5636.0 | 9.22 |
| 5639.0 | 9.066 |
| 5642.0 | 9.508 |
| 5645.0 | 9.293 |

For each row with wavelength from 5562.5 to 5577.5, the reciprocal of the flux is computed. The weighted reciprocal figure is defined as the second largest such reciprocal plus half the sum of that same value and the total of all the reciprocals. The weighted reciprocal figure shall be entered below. 0.459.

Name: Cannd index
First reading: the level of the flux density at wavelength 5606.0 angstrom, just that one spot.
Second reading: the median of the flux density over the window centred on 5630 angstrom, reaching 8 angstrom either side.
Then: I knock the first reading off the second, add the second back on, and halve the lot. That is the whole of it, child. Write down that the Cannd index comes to 4.96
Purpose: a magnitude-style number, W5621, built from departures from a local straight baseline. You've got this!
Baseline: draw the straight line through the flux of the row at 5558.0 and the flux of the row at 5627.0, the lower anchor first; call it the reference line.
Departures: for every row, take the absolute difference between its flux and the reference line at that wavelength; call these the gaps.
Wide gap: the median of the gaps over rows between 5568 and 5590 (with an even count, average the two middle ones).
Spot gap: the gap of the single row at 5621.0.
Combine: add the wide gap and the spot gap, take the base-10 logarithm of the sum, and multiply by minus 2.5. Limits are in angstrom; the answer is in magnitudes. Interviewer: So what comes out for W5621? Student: -0.12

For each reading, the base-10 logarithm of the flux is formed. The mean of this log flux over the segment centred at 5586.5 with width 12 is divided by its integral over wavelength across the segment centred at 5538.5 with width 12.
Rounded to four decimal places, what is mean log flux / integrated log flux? 0.0819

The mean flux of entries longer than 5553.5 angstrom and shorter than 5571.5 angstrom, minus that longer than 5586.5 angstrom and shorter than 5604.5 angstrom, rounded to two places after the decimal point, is 0.32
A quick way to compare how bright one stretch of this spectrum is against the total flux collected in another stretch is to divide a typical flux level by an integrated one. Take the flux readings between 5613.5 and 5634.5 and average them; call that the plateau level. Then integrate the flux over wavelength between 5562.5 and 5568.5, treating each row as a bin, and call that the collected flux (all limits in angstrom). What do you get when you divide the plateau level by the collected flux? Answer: 0.17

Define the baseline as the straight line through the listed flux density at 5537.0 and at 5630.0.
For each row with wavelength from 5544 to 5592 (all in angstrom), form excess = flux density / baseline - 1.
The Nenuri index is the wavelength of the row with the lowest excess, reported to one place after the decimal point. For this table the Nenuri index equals 5591.0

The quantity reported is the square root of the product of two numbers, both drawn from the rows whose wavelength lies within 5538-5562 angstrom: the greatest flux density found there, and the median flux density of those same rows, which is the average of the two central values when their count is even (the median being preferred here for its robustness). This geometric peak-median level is 9.4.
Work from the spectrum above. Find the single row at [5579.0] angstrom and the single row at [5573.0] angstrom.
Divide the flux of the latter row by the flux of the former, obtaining 1.01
